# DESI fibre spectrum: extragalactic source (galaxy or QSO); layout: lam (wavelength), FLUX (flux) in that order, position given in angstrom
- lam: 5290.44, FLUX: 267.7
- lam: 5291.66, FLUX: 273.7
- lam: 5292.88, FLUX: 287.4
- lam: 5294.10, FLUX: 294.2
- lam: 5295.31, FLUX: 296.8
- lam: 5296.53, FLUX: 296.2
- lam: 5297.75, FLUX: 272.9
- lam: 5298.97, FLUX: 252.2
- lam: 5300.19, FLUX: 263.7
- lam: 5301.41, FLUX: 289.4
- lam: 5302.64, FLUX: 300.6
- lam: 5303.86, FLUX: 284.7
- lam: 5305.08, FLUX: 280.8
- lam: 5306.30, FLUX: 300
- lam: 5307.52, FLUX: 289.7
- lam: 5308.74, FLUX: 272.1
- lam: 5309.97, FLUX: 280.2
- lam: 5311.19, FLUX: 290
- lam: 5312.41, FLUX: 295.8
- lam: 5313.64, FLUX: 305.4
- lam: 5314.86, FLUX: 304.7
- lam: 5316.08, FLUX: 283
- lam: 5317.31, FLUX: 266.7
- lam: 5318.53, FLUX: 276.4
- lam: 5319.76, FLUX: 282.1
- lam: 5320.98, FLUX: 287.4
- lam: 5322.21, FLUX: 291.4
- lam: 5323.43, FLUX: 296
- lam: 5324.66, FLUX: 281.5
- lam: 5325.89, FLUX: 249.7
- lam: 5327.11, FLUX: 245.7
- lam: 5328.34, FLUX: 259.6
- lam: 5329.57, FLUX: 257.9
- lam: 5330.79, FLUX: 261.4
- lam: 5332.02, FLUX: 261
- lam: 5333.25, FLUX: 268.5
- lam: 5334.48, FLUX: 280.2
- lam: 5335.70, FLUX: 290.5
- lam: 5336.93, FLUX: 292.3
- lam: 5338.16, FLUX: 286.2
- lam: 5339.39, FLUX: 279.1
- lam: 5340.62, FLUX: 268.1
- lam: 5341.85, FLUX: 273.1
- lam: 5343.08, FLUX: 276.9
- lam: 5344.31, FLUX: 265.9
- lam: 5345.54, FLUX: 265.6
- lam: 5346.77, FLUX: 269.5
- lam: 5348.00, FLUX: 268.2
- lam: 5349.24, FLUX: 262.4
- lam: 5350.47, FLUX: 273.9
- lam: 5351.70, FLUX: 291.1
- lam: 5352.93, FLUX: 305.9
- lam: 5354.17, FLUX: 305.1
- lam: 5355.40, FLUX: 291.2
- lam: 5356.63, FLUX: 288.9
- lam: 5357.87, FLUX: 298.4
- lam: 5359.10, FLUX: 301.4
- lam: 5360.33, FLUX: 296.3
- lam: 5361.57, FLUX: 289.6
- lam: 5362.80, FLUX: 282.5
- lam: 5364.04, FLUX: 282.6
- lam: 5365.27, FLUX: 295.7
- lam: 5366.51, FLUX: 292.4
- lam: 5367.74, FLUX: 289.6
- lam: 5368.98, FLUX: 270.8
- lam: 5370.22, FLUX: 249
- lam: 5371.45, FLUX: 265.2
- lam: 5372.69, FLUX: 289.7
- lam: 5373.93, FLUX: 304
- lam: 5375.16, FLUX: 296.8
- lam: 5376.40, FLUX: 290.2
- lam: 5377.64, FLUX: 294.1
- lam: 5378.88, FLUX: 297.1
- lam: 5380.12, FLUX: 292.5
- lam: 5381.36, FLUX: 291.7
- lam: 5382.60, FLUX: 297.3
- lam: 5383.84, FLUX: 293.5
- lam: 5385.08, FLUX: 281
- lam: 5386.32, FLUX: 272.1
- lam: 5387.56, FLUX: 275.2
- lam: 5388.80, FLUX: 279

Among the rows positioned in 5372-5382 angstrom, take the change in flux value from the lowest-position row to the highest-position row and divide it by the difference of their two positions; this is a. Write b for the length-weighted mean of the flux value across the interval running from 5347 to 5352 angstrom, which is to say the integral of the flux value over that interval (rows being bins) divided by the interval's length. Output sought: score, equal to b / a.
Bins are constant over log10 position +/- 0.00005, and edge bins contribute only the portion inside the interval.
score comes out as 1180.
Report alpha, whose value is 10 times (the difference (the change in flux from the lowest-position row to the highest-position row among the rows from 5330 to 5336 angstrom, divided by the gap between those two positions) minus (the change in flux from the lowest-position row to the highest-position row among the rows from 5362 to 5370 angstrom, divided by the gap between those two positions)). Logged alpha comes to 78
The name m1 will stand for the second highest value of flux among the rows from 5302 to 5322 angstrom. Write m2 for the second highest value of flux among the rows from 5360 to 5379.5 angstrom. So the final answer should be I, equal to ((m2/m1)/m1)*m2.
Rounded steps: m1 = 304.7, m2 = 297.1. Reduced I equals 0.95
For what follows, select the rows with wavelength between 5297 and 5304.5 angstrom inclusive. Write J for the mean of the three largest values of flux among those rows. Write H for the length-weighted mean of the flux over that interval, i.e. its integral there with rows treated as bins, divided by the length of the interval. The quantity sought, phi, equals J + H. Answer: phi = 569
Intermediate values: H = 277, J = 292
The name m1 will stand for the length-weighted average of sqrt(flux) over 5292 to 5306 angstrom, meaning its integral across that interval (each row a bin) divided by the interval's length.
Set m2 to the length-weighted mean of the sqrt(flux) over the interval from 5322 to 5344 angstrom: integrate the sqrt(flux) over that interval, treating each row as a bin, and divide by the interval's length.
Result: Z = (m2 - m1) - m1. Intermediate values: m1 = 16.8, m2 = 16.5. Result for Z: -17.2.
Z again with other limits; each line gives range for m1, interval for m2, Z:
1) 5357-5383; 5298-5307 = -17.2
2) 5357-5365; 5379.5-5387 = -17.2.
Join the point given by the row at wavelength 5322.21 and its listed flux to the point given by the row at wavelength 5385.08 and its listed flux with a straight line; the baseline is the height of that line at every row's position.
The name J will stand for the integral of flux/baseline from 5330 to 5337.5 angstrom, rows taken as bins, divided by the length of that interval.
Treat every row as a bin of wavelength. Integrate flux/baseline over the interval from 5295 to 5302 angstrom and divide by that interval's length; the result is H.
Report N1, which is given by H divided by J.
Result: 0.99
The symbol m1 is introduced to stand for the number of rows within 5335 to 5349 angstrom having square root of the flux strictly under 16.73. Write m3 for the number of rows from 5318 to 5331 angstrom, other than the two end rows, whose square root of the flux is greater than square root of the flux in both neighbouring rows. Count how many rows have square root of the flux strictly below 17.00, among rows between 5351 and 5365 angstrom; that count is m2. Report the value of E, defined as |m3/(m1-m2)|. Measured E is 0.40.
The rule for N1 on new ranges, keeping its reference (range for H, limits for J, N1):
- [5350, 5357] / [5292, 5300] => 1.07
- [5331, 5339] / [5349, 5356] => 0.95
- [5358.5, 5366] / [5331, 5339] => 1.06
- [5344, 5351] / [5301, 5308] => 0.94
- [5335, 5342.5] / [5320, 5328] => 1.03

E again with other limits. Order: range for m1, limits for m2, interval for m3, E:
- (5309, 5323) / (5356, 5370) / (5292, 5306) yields 1.00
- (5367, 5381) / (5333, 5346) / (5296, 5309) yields 0.33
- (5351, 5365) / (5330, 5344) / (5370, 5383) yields 0.22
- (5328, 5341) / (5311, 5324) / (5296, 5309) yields 1.00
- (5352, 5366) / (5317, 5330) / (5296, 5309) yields 0.22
